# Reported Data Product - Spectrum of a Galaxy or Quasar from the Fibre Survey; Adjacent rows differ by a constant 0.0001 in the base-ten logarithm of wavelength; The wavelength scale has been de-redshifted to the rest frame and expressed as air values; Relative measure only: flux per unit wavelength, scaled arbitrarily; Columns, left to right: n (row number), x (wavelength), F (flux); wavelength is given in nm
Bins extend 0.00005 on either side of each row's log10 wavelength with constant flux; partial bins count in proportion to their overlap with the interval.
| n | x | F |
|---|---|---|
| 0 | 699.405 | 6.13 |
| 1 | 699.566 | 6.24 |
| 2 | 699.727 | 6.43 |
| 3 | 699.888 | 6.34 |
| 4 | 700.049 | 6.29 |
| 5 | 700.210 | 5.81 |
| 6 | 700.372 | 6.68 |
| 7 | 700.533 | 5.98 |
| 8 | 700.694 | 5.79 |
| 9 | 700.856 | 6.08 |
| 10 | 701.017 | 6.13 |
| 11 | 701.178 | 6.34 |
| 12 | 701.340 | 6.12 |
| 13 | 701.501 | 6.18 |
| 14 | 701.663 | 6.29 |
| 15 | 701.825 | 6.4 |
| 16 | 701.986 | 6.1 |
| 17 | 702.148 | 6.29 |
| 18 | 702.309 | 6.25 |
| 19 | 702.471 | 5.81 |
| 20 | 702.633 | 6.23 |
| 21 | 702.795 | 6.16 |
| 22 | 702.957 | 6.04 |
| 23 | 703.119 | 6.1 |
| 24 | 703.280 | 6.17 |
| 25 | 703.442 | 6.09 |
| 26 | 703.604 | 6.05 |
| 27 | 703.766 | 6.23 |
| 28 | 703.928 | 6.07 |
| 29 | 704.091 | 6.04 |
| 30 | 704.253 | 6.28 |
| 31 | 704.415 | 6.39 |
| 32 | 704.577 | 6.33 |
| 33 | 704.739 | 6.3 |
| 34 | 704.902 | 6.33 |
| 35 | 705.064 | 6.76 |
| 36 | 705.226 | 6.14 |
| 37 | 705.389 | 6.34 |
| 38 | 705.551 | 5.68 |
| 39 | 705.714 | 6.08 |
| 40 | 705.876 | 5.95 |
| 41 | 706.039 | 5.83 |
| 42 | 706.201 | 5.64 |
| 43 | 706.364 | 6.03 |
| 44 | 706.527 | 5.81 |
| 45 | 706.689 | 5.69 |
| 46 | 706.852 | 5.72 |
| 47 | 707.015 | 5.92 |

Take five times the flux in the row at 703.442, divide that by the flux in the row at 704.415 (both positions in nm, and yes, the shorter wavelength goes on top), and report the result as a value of 4.8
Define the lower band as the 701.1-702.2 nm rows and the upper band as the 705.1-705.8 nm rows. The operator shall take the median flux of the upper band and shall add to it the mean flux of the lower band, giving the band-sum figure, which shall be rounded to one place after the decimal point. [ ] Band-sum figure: 12.4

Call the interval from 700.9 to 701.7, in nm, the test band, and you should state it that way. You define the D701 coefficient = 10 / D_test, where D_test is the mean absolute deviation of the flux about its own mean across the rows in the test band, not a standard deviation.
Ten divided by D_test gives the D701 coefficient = 121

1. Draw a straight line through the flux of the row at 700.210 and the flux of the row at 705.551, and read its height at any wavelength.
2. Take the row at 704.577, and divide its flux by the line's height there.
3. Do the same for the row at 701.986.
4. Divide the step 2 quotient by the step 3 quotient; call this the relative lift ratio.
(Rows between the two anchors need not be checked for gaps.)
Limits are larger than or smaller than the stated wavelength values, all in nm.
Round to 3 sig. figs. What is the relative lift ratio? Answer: 1.05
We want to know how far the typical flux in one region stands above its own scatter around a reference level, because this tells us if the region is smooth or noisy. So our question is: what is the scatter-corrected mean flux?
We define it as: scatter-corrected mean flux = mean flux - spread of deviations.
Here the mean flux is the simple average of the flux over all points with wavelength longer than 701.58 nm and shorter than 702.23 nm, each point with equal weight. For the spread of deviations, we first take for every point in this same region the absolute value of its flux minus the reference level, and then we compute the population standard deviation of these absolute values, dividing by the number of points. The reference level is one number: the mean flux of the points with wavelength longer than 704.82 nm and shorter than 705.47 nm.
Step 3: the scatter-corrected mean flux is 6.2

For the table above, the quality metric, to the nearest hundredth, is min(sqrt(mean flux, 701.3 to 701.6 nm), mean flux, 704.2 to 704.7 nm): 2.48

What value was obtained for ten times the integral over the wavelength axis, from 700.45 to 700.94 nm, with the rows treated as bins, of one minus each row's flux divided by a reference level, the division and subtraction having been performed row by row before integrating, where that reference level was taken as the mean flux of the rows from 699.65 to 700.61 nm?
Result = 0.24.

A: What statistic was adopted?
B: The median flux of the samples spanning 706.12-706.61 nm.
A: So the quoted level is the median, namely 5.81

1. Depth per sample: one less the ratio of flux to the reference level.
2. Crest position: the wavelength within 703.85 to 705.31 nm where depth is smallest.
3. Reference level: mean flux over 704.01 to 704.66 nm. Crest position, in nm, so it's 705.064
